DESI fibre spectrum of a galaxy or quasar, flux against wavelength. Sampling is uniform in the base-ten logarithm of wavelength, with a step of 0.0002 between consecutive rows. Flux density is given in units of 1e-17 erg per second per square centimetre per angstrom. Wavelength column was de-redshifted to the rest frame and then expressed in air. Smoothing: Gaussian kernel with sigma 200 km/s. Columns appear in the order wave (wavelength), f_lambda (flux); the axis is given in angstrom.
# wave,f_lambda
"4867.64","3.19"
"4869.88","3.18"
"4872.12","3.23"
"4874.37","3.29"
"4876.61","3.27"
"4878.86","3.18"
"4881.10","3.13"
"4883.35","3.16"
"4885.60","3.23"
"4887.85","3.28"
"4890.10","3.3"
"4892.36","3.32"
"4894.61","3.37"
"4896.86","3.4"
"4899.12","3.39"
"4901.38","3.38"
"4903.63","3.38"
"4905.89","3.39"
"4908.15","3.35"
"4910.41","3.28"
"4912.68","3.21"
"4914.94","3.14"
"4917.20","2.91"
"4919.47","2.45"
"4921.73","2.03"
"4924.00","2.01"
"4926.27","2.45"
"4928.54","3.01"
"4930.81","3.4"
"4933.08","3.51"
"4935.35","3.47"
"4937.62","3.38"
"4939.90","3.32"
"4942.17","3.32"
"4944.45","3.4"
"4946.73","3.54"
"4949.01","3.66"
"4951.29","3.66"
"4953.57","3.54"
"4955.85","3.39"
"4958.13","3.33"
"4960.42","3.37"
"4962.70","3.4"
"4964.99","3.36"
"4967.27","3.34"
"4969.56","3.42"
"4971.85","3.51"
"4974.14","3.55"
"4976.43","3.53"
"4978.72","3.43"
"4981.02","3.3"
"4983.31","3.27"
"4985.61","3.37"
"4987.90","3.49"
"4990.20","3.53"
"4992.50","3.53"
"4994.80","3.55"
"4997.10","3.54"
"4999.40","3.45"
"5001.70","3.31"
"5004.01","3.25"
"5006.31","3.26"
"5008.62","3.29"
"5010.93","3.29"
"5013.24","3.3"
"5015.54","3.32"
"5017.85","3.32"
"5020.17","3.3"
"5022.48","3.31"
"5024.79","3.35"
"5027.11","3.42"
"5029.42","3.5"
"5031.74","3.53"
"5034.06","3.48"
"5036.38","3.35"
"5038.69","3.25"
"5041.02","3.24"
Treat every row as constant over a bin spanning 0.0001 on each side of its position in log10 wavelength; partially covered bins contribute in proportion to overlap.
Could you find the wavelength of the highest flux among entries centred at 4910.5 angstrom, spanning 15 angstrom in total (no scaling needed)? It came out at 4905.89 angstrom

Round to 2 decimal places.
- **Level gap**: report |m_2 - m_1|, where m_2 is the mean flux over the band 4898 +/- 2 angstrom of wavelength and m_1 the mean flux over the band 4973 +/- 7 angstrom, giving 0.07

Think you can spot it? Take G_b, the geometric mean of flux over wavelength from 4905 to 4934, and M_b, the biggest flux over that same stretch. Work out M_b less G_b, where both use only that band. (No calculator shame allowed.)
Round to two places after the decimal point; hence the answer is 0.62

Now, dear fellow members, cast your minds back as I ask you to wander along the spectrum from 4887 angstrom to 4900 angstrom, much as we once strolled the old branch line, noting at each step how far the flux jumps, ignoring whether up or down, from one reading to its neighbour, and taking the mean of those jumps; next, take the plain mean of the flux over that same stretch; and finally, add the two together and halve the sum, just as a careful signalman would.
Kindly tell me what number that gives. 1.68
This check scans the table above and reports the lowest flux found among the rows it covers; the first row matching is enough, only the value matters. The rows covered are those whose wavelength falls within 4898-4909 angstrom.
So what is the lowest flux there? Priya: 3.35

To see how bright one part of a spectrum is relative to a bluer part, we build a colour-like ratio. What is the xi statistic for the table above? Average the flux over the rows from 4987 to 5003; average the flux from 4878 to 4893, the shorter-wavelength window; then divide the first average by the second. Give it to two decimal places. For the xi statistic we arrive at 1.08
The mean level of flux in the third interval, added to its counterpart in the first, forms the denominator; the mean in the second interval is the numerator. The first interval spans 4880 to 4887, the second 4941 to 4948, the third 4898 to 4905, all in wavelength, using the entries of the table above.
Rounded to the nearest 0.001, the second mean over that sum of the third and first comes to 0.522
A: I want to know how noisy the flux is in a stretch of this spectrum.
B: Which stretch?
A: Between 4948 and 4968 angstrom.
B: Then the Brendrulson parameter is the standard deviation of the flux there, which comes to 0.13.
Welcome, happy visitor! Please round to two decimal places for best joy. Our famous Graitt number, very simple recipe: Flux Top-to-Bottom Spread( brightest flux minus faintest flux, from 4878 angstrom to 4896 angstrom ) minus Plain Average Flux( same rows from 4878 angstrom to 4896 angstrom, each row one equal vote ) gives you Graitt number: -3.01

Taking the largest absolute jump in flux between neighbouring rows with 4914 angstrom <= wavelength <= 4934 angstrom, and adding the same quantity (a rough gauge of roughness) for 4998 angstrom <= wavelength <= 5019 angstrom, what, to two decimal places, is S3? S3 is 0.70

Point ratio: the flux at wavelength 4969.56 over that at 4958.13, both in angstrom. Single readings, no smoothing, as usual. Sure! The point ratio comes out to 1.03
